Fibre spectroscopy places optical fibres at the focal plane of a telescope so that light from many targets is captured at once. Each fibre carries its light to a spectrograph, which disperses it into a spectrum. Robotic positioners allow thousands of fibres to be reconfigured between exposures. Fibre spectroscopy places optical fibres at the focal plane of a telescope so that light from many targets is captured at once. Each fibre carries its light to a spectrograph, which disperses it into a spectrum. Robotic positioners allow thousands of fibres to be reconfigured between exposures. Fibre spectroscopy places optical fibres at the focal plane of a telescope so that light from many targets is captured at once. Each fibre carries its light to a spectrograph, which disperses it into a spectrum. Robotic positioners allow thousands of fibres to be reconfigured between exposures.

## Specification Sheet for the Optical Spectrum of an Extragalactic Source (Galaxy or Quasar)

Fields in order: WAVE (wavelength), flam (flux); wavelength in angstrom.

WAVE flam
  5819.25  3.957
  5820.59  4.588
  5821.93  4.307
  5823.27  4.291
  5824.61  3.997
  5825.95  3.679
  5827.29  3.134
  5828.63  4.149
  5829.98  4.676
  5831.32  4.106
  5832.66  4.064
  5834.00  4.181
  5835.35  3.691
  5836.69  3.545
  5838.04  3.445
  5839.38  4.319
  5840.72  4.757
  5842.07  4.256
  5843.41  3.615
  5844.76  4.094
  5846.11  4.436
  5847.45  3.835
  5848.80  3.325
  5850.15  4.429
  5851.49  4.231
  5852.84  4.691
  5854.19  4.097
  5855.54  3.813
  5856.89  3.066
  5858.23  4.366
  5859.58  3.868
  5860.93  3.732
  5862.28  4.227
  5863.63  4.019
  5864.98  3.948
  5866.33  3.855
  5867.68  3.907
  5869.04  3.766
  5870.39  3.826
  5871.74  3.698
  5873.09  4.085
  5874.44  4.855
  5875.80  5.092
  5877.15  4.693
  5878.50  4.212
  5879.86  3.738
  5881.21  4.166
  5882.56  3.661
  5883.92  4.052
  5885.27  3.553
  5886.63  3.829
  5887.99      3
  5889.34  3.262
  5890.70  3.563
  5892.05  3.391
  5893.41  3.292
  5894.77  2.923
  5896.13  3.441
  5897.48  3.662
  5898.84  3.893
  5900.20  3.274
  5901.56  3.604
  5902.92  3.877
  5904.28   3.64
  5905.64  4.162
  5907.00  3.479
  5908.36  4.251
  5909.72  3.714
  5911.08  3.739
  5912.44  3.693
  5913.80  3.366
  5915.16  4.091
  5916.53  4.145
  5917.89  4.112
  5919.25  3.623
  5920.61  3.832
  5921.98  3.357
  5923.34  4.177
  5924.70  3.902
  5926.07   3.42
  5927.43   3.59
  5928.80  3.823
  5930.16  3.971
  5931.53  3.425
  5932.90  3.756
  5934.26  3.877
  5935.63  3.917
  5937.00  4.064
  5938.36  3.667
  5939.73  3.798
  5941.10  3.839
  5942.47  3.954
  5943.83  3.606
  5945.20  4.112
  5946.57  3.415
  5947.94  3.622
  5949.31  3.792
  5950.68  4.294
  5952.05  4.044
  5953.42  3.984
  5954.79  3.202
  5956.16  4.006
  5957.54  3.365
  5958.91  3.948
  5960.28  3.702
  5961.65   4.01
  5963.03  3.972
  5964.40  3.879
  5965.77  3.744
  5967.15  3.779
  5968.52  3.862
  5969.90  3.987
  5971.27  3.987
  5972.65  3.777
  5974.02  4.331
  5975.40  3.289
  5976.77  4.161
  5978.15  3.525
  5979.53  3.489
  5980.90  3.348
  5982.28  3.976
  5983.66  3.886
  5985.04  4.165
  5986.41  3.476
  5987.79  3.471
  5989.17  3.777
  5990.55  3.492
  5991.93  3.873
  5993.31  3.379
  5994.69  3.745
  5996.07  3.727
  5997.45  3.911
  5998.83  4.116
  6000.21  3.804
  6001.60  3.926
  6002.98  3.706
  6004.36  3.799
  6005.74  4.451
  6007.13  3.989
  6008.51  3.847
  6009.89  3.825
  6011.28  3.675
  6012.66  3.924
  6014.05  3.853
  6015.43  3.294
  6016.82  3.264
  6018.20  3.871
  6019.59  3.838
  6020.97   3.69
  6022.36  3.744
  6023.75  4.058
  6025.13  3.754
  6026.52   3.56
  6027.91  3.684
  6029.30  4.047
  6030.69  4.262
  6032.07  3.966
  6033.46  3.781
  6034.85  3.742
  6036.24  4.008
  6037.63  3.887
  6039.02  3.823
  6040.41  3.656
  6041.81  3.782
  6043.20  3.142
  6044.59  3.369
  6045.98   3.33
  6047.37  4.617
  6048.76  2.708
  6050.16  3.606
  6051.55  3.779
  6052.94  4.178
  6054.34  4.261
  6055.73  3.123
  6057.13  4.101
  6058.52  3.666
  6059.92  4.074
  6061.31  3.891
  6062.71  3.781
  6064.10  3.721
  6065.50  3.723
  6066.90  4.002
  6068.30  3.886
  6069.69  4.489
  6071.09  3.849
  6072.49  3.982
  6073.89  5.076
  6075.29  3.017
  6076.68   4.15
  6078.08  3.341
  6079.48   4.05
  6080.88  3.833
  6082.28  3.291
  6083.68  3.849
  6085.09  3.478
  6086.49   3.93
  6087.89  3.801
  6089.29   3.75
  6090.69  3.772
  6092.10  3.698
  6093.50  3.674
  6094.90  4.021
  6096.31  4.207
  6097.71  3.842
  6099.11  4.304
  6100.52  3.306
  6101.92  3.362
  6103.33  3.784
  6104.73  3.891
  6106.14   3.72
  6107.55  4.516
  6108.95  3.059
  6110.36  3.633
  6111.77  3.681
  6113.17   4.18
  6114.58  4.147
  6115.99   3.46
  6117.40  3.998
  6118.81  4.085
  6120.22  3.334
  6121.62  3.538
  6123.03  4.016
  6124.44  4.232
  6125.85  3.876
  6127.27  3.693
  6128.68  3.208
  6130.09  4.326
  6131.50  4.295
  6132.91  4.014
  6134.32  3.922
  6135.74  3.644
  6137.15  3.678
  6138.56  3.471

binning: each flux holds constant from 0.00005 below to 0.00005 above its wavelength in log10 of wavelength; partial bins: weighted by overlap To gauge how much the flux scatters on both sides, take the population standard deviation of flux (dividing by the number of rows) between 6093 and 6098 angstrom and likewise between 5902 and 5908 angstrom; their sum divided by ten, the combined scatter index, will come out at 0.046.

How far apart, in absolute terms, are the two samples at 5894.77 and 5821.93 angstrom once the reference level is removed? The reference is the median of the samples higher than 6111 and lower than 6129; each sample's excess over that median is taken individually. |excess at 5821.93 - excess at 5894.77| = 1.4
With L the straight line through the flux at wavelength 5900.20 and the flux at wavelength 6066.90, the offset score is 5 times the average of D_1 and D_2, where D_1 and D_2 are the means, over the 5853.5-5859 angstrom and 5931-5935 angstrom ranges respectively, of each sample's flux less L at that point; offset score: 2.6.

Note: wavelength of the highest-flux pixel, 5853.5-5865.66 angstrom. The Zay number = 5858.23 angstrom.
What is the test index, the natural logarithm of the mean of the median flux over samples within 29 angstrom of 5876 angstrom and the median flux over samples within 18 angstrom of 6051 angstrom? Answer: 1.34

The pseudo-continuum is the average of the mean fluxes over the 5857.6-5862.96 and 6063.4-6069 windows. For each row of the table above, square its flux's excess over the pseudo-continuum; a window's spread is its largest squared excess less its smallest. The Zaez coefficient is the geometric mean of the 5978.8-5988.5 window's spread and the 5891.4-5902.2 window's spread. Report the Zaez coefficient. 0.60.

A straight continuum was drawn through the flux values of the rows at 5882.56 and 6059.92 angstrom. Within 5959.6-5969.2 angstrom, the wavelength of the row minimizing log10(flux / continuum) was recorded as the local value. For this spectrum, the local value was 5960.28 angstrom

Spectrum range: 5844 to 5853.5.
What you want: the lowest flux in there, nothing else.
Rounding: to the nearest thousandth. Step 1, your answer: 3.325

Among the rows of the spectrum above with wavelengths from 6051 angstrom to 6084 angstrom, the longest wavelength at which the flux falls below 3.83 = 6082.28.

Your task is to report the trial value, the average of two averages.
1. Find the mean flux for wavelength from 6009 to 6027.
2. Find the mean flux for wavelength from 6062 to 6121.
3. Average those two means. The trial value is 3.77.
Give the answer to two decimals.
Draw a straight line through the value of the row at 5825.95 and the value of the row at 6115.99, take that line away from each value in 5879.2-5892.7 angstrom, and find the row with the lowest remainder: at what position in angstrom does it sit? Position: 5887.99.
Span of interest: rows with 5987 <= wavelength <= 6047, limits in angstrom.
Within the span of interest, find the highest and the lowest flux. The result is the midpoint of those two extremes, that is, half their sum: 3.80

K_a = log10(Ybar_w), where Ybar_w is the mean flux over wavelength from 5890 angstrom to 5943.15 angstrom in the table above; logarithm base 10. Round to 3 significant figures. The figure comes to 0.571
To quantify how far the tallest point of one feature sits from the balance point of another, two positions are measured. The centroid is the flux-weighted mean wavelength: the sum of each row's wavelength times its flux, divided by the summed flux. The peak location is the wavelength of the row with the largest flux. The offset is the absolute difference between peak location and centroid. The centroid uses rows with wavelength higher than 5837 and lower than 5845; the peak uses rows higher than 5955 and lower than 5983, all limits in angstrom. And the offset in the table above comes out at 132.6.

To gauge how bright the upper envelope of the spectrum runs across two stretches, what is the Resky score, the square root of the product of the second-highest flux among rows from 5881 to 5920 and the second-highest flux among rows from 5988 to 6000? 4.04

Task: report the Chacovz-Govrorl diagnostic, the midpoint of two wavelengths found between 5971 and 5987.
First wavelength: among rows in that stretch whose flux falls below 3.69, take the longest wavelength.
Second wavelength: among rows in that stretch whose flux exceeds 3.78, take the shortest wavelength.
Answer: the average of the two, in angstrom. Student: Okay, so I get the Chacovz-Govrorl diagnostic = 5978.8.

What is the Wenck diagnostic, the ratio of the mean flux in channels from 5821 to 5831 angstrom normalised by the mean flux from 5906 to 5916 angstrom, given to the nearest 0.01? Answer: 1.07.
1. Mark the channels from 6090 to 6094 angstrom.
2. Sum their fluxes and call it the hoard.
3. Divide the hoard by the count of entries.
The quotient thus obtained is 3.71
